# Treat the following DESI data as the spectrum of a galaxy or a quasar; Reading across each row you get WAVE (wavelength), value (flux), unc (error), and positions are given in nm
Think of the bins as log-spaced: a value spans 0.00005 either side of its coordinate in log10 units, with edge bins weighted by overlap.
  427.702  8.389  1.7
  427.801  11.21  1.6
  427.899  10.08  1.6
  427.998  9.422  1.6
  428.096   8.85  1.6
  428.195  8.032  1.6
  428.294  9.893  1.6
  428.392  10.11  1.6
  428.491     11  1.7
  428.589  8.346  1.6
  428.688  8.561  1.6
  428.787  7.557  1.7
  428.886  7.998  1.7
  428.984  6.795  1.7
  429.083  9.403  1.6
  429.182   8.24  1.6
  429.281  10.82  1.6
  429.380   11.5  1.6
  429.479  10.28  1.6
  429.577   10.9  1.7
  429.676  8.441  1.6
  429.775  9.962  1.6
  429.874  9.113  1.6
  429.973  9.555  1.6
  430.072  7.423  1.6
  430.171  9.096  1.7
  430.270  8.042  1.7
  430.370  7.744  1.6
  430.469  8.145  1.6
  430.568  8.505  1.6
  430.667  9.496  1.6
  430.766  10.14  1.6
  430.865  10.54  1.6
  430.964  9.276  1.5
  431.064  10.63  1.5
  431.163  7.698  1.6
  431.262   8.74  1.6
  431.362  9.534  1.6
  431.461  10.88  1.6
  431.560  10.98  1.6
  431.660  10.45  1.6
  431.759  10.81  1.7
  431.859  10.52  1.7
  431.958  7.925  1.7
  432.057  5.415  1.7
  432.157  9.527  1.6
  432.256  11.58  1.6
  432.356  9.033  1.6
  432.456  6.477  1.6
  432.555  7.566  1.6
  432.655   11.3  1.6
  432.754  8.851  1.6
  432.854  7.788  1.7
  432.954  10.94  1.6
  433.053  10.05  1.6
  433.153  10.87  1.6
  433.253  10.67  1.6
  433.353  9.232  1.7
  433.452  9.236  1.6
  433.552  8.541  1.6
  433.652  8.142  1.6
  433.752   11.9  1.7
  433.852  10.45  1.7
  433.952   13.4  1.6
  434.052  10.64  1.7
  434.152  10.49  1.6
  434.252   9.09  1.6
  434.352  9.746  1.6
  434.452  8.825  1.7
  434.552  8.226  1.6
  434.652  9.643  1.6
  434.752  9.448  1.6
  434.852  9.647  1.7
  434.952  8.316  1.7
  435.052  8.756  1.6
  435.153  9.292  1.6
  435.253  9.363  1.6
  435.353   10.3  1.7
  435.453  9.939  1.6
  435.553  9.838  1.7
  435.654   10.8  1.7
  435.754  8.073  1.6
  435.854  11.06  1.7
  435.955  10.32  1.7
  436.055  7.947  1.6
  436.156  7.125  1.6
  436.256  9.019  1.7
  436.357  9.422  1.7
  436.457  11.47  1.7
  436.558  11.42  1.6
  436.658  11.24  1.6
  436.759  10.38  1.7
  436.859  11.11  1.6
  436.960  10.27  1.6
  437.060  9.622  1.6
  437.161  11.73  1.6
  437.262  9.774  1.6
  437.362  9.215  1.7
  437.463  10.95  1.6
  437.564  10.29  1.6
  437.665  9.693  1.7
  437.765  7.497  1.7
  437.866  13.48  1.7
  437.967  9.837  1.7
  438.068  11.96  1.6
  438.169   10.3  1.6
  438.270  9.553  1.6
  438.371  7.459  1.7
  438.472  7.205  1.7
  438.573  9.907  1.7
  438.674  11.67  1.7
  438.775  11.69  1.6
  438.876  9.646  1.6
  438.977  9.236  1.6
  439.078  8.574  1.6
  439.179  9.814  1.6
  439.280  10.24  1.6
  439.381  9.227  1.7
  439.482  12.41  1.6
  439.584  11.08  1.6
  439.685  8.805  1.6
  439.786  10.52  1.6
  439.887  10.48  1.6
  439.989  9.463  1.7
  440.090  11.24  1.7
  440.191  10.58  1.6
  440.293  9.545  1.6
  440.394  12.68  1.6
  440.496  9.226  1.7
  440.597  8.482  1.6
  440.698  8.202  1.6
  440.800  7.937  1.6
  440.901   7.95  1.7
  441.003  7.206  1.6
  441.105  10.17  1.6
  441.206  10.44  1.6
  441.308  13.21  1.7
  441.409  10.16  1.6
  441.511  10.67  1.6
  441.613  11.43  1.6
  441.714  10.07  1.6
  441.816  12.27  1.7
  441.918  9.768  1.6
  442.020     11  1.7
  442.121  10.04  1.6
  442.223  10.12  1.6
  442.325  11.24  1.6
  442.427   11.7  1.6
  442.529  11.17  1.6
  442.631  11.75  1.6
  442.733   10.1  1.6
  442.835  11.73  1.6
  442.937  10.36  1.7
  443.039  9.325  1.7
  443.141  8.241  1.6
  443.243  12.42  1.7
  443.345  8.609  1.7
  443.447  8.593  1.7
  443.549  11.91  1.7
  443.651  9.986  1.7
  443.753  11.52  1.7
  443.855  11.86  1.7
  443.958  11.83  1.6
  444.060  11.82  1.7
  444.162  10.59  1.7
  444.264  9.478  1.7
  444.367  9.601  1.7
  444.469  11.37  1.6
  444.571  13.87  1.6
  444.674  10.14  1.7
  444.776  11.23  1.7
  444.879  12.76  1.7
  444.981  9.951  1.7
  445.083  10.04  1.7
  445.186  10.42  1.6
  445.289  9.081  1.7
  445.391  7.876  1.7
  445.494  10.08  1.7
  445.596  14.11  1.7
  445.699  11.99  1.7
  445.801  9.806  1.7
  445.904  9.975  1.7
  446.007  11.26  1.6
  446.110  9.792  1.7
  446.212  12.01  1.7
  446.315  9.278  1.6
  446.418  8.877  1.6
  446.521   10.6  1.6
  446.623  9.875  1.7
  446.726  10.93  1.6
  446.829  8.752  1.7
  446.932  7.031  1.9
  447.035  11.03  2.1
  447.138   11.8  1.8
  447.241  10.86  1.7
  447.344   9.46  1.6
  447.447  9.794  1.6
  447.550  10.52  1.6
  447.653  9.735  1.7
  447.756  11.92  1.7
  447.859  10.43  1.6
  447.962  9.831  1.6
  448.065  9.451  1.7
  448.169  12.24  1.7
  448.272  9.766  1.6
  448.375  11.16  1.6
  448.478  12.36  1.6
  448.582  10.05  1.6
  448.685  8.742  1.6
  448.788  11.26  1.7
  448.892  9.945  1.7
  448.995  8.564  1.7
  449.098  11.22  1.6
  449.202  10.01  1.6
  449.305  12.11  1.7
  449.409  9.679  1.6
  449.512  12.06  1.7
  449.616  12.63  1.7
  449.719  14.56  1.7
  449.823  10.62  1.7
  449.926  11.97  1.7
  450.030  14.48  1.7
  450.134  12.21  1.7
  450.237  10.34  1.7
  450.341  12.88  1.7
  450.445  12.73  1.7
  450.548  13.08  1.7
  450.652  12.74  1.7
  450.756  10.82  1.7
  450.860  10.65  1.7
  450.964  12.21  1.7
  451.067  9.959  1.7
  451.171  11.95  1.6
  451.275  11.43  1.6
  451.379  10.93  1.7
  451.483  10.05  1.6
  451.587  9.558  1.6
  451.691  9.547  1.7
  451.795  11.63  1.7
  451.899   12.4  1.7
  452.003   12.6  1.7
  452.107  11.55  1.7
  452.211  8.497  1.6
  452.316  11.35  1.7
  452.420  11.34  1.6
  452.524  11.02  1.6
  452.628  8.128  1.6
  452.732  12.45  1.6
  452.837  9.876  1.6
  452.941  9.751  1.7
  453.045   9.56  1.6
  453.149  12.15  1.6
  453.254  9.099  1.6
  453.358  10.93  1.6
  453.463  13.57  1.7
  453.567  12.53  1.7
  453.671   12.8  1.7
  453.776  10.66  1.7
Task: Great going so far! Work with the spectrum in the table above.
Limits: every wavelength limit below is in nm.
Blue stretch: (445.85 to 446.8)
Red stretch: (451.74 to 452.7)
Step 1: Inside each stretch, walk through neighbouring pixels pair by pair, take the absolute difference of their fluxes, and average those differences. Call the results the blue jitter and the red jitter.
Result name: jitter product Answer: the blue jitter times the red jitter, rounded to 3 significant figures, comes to 2.02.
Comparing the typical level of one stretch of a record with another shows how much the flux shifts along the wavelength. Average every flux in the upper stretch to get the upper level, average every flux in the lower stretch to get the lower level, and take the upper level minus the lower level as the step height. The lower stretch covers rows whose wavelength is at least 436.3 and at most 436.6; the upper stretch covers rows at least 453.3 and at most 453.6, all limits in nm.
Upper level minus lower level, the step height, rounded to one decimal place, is 1.6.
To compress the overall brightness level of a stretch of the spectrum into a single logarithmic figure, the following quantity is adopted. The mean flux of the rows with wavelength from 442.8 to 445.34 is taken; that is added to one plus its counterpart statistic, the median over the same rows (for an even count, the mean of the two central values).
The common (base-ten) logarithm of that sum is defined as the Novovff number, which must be 1.34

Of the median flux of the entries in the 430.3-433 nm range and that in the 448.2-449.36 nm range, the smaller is 9.5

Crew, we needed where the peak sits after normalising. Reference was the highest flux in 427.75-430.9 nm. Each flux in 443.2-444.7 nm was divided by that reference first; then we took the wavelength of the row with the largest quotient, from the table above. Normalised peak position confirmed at 444.571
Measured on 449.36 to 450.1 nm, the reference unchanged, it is 449.719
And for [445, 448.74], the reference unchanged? 445.596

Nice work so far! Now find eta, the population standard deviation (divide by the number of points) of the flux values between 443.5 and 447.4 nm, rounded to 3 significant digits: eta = 1.45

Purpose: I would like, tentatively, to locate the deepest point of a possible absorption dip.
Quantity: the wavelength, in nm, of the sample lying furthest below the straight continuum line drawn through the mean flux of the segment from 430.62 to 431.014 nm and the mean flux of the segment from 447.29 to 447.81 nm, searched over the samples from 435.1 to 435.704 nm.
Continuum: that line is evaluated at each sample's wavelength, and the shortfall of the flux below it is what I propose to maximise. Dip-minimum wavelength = 435.153 nm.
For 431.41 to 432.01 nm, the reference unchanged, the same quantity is 431.958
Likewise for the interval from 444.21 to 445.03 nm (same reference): 444.264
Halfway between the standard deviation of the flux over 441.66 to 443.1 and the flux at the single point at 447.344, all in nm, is 5.2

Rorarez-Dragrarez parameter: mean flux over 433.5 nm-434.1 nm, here 10.5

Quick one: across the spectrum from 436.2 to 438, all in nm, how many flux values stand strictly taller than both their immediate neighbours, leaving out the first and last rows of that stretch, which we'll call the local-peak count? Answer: 5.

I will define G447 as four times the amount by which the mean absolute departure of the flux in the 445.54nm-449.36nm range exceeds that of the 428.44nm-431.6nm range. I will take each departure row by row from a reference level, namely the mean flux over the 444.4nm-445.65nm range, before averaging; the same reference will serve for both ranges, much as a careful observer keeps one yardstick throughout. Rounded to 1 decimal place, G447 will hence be -2.3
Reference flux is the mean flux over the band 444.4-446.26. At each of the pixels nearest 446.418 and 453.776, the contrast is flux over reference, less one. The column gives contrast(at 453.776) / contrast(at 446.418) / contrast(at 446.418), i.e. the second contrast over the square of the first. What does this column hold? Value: -0.6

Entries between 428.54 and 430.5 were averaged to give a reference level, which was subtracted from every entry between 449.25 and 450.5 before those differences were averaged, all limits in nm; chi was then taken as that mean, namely 3.3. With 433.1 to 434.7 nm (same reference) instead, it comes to 1.0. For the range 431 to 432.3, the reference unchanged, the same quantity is 0.7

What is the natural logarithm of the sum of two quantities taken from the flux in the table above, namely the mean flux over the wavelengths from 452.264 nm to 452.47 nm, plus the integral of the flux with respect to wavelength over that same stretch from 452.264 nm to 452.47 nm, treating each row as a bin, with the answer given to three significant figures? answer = 2.62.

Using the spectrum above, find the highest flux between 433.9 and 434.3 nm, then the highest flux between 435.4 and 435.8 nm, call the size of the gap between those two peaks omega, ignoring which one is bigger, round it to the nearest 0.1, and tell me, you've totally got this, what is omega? 2.6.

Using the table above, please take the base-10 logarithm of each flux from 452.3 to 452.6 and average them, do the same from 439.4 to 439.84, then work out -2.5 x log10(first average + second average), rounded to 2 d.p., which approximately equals -0.79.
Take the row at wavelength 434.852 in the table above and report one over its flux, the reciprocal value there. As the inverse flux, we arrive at 0.104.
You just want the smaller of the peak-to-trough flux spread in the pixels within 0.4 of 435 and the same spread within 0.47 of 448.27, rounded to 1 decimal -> 2.0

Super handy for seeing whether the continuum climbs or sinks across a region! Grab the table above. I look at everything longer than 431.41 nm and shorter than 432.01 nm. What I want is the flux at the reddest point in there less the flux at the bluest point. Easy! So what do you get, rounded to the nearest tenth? -3.0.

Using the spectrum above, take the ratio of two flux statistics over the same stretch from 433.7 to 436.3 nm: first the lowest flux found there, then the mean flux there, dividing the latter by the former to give 1.36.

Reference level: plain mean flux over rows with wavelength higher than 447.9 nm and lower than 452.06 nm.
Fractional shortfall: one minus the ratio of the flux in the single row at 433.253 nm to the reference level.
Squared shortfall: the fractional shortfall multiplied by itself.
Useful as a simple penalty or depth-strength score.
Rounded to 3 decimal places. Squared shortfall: 0.003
